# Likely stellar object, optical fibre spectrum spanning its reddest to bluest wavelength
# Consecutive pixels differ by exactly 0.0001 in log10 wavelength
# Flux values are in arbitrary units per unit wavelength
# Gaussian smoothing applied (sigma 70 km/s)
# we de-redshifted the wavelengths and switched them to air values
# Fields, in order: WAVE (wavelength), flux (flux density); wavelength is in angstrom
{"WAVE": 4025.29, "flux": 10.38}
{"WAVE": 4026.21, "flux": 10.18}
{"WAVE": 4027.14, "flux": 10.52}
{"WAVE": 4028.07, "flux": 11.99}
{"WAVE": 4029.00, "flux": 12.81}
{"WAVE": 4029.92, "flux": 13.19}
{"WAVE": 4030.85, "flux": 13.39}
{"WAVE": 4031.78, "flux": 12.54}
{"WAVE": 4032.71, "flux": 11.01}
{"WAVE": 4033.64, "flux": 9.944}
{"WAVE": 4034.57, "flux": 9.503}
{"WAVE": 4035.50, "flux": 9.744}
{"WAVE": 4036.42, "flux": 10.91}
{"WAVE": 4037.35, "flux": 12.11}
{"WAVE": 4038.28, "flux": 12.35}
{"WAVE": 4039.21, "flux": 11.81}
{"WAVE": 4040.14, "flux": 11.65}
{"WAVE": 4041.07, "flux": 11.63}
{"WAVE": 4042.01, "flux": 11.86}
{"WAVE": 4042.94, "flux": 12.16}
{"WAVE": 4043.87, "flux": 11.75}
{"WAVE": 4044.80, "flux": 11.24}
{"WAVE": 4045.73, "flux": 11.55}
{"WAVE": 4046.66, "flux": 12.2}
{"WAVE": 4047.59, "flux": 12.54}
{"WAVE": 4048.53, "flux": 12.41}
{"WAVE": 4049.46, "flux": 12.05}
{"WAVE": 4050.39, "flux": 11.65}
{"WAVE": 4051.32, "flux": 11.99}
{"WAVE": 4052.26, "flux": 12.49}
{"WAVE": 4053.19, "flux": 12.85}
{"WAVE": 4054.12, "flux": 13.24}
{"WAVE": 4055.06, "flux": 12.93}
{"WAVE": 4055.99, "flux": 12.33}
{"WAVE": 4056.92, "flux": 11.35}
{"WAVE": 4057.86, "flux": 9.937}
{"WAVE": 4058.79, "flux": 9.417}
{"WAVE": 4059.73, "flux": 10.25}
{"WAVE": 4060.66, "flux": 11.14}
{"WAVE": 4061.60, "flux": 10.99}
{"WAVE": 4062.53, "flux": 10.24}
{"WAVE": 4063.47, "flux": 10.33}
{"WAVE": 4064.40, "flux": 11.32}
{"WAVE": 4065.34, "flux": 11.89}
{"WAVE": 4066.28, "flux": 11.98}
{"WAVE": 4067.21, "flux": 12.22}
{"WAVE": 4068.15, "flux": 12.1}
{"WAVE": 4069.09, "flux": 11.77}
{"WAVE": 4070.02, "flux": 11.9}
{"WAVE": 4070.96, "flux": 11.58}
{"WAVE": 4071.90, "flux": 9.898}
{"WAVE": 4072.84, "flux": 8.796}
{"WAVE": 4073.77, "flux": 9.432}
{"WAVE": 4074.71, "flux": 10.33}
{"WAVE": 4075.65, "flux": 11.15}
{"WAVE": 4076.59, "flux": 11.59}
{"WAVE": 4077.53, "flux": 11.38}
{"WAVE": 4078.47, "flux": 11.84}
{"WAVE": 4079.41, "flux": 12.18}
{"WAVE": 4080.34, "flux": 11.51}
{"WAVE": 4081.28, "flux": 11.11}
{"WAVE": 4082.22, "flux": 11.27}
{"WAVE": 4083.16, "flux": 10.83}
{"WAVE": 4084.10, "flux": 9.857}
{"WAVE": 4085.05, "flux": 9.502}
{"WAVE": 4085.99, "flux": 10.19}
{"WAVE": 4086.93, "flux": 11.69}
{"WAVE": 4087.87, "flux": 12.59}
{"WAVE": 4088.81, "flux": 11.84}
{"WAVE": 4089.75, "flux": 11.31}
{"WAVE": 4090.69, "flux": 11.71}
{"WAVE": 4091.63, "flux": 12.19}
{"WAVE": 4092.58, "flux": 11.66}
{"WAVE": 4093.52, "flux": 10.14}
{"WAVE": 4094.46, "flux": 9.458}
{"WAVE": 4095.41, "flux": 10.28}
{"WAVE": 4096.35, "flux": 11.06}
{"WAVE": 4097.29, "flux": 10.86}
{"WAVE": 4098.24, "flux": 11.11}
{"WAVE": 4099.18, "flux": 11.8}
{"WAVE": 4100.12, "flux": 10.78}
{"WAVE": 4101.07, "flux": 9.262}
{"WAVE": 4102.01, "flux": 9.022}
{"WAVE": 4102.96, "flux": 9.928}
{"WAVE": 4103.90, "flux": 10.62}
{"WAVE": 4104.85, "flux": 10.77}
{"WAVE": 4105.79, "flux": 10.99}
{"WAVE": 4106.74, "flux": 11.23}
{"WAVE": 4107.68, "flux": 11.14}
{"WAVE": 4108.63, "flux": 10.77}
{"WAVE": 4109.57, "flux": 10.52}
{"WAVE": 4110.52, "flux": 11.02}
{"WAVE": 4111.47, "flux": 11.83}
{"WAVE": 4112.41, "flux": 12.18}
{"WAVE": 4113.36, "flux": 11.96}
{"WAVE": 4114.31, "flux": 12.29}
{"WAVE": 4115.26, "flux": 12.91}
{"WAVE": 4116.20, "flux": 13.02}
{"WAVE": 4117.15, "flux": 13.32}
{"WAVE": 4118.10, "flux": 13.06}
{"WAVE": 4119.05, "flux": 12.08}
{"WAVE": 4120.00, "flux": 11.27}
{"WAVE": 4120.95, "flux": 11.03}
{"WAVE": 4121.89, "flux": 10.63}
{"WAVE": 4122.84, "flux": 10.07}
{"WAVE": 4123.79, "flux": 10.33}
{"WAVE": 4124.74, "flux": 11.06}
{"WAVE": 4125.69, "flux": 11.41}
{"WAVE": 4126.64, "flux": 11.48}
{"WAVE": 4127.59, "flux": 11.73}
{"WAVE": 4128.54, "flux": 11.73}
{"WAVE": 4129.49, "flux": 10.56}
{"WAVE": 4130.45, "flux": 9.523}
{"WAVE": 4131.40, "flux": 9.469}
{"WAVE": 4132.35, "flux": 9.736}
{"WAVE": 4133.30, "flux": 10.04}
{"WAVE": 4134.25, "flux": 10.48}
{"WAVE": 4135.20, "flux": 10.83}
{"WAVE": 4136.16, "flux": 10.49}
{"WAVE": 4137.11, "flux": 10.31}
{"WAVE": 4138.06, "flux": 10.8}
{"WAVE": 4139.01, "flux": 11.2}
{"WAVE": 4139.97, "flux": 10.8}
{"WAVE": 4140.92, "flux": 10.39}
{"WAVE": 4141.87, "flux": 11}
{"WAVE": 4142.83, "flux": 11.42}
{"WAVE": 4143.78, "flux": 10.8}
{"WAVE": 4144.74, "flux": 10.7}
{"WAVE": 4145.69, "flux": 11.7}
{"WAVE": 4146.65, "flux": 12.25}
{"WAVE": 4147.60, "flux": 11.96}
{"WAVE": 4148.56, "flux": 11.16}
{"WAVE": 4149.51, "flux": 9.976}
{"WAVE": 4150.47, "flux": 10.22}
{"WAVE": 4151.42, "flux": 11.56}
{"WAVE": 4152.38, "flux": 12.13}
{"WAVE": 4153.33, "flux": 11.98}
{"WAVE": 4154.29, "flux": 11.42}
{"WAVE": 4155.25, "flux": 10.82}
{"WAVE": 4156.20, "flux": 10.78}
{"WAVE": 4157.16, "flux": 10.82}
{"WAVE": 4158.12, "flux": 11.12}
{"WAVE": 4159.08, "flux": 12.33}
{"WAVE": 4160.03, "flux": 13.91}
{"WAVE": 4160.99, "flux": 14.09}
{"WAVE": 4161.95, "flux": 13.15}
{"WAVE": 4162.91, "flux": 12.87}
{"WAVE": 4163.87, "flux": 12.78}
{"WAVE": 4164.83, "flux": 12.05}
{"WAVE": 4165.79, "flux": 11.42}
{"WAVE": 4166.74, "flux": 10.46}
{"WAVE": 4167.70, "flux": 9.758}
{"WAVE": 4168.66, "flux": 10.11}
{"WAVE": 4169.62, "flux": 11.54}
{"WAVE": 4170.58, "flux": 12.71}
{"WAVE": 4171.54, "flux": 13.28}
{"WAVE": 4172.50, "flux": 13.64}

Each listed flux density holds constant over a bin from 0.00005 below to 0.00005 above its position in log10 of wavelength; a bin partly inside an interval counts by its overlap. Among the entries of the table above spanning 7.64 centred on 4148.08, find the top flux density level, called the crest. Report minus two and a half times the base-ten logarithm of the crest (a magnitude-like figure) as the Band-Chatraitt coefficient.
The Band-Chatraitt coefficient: -2.72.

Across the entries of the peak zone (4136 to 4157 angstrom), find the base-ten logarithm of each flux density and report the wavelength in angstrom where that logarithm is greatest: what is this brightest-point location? 4146.65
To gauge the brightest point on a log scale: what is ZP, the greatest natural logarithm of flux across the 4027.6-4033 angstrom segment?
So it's 2.59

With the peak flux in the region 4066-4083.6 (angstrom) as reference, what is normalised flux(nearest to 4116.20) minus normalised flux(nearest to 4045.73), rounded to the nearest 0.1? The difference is 0.1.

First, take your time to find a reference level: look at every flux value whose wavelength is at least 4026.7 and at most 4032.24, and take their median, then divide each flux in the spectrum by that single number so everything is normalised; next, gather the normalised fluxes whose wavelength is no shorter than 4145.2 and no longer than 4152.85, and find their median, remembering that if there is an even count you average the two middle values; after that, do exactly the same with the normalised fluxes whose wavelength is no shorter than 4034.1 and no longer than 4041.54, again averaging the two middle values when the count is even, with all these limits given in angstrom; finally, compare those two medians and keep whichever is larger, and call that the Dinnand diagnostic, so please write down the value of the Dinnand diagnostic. 0.918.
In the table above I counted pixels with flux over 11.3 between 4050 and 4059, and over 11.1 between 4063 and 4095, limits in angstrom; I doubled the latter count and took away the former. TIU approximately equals 38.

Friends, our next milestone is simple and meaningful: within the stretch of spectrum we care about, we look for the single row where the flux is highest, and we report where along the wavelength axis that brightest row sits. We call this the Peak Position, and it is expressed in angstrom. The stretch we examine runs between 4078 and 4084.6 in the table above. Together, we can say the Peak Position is 4079.41 angstrom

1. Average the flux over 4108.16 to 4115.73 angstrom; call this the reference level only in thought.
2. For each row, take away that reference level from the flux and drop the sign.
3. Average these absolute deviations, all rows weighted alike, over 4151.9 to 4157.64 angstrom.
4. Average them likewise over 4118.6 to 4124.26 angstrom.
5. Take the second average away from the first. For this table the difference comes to -0.3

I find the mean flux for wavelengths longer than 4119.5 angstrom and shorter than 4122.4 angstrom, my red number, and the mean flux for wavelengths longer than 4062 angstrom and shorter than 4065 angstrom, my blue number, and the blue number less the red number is -0.3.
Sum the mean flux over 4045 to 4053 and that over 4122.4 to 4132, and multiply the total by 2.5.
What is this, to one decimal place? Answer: 57.1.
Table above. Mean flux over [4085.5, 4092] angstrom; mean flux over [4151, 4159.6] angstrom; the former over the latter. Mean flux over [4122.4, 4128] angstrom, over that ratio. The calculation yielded 10.8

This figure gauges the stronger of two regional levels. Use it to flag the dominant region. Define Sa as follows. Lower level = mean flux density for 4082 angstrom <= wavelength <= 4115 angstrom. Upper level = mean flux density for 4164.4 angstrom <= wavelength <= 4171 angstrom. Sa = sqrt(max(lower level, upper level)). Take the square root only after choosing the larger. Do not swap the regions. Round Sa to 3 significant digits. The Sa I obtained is 3.34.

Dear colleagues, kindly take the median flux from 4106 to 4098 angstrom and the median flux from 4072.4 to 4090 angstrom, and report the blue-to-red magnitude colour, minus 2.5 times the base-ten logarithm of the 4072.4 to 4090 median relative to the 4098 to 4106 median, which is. -0.049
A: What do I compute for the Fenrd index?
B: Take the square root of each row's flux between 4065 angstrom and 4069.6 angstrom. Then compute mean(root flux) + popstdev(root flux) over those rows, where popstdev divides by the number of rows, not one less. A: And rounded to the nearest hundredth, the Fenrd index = 3.49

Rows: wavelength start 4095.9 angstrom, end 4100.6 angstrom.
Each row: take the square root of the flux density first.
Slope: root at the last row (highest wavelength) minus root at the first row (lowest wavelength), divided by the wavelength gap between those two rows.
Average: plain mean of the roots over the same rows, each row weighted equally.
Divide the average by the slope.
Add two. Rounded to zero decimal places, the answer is -295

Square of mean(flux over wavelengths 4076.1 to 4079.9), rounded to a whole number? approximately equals 138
